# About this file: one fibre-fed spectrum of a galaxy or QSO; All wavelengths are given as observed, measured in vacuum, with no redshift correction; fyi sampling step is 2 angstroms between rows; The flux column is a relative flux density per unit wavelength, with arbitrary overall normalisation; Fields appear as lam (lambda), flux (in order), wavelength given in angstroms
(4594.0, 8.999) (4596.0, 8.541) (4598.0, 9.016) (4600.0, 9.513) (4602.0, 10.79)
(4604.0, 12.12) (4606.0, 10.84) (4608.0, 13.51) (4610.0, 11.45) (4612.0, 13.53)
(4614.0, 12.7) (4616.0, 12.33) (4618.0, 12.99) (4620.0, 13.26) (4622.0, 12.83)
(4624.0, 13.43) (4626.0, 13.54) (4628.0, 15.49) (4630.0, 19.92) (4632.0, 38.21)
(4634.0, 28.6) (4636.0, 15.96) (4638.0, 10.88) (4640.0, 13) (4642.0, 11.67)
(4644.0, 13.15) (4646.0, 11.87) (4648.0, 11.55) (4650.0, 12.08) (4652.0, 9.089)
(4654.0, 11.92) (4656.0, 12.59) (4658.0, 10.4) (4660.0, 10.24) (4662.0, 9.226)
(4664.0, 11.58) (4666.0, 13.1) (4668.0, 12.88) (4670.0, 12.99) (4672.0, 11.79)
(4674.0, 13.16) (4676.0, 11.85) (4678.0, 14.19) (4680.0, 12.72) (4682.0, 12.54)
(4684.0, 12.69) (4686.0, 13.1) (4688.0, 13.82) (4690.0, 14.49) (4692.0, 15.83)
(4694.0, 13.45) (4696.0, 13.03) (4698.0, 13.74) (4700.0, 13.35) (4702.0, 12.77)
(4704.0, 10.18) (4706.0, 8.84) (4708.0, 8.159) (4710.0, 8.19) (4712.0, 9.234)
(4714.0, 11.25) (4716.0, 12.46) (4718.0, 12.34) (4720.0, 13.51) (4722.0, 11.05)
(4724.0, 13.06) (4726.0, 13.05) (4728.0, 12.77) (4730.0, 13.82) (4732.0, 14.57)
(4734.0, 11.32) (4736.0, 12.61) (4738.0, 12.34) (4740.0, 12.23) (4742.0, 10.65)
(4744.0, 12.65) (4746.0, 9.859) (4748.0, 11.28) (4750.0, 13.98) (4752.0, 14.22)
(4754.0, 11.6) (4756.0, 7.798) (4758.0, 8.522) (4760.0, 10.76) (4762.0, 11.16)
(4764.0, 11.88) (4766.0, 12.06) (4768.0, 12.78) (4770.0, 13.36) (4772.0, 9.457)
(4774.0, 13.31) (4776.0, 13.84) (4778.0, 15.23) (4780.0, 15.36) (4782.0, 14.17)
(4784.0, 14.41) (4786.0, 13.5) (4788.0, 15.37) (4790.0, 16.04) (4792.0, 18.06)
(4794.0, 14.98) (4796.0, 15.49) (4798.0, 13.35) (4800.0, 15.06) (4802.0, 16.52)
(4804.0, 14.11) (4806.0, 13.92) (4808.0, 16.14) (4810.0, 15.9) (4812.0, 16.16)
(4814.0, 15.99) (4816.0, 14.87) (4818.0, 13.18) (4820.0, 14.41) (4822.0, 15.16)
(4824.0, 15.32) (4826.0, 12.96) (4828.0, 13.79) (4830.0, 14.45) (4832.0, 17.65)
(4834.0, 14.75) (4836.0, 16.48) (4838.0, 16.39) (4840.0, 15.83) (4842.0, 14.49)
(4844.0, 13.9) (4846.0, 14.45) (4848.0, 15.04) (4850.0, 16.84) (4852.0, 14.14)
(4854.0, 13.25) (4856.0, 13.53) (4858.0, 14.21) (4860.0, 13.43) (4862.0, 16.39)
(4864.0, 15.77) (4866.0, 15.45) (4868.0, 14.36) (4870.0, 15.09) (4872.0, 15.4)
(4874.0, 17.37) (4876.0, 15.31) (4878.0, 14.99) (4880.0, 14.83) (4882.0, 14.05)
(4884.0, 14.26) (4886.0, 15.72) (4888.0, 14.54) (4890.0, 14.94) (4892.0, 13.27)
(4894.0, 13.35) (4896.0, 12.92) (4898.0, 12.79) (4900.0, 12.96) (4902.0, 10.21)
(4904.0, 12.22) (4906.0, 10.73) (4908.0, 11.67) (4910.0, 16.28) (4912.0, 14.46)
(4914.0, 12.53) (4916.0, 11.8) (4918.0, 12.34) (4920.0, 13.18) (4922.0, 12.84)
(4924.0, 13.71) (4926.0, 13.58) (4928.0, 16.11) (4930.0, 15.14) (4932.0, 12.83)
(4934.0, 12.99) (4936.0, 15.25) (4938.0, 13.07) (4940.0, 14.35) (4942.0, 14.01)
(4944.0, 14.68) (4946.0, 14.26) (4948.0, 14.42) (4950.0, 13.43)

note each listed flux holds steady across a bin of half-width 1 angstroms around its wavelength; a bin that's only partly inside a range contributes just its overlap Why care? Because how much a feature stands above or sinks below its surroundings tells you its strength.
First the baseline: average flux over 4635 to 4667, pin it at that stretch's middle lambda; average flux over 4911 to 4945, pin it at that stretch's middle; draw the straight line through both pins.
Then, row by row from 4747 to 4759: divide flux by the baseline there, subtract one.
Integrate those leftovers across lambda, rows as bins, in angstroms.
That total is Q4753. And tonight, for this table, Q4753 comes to -1.2 angstroms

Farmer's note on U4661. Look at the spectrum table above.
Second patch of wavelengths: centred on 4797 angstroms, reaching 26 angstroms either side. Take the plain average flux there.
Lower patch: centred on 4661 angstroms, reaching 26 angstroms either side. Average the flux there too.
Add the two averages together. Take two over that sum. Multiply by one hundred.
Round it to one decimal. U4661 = 7.4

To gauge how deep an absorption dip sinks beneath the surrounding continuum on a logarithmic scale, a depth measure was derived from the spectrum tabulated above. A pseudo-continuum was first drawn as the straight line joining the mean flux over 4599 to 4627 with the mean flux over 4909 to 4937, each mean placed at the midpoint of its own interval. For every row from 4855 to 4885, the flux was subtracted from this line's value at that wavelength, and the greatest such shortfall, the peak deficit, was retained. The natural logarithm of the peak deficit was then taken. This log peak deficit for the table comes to -2.7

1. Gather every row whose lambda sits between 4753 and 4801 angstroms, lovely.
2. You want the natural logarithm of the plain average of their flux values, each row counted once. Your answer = 2.58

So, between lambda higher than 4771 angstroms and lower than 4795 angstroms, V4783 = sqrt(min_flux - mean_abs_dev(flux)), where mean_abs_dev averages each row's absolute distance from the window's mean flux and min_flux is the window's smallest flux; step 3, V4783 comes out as 2.85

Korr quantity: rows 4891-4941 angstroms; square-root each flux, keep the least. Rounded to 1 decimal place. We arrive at 3.2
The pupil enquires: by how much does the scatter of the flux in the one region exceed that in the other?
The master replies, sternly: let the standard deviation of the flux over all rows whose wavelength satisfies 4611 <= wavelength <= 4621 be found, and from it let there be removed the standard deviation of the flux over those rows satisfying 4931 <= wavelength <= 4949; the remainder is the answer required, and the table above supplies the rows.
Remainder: -0.4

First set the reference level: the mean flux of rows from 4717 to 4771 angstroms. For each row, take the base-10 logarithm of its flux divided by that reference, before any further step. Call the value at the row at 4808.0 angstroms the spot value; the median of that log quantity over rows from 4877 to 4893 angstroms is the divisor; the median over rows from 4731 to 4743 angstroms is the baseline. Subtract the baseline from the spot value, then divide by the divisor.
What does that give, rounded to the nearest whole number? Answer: 1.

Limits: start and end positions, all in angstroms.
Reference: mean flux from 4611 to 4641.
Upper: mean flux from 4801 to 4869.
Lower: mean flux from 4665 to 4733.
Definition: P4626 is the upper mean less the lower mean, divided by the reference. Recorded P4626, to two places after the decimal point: 0.15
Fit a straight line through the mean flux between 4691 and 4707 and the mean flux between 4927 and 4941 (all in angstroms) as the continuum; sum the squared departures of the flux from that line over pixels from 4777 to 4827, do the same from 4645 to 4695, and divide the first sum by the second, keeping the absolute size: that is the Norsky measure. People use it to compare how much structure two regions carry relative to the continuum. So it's 2.0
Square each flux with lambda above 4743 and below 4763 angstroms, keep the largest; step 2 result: 202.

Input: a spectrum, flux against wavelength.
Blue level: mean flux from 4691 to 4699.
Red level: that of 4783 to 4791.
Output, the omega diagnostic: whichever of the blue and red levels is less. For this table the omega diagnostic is 14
